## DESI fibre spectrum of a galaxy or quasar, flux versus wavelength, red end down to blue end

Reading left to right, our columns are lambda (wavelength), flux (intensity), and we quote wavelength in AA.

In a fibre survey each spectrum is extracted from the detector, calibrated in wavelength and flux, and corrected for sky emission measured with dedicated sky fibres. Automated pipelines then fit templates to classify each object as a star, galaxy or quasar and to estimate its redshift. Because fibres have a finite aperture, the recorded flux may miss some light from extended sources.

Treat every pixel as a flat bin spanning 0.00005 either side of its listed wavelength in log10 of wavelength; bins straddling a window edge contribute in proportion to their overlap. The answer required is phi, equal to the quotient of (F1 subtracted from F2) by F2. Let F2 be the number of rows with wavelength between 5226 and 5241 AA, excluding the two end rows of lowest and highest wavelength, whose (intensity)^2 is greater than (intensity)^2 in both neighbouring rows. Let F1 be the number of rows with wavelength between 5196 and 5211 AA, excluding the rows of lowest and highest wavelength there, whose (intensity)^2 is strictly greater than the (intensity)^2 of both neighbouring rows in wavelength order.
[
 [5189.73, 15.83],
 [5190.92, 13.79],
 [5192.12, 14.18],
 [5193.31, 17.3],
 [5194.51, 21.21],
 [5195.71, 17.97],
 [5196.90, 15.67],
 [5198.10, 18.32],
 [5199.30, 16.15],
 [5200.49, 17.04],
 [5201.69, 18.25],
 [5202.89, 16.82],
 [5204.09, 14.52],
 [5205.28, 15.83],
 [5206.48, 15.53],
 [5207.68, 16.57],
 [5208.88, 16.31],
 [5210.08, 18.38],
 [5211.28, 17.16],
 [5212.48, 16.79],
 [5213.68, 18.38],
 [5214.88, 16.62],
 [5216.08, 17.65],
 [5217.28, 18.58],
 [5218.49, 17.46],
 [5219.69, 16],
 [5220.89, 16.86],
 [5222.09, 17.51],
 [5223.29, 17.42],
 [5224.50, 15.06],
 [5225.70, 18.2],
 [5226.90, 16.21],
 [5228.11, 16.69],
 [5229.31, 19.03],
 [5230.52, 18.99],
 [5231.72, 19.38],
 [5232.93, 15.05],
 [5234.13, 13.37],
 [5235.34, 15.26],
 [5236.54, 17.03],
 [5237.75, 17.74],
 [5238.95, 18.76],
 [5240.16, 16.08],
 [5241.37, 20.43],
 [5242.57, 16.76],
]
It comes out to -0.3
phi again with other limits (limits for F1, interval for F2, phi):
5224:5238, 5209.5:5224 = 0.0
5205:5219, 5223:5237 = -0.3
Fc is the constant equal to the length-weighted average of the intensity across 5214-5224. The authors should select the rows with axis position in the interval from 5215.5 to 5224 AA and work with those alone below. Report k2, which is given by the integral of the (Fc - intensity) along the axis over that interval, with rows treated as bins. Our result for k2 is -0.5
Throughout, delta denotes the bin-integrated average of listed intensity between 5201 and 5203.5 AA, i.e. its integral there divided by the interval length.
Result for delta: 17.5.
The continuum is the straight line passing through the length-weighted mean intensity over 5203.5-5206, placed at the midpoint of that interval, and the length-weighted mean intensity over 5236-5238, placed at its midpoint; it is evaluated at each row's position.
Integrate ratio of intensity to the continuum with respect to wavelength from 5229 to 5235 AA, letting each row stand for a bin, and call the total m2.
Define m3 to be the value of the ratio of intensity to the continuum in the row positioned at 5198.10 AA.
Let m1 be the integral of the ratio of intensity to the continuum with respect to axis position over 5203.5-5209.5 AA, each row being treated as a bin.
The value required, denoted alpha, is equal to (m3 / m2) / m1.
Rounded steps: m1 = 6.2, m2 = 6.0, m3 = 1.237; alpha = 0.033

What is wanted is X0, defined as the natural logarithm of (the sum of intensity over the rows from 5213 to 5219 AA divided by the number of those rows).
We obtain 2.88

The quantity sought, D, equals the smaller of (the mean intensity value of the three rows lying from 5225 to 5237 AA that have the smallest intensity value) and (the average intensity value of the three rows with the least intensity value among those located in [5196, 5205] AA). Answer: 14.6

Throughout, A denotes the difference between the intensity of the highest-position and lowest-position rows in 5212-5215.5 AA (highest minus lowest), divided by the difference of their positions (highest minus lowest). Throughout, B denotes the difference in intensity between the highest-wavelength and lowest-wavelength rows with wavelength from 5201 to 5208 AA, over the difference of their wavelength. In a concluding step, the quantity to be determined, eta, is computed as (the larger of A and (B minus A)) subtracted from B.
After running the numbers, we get -0.21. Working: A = -0.1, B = -0.3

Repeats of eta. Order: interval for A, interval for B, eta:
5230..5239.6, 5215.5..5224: -0.03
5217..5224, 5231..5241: -0.20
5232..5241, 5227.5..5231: 0.14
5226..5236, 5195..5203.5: -0.11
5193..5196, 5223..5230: -0.01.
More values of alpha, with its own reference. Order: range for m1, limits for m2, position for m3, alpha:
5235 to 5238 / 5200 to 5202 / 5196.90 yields 0.157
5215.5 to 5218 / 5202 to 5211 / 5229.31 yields 0.042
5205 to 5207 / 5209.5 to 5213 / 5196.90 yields 0.133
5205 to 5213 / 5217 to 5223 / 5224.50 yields 0.017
